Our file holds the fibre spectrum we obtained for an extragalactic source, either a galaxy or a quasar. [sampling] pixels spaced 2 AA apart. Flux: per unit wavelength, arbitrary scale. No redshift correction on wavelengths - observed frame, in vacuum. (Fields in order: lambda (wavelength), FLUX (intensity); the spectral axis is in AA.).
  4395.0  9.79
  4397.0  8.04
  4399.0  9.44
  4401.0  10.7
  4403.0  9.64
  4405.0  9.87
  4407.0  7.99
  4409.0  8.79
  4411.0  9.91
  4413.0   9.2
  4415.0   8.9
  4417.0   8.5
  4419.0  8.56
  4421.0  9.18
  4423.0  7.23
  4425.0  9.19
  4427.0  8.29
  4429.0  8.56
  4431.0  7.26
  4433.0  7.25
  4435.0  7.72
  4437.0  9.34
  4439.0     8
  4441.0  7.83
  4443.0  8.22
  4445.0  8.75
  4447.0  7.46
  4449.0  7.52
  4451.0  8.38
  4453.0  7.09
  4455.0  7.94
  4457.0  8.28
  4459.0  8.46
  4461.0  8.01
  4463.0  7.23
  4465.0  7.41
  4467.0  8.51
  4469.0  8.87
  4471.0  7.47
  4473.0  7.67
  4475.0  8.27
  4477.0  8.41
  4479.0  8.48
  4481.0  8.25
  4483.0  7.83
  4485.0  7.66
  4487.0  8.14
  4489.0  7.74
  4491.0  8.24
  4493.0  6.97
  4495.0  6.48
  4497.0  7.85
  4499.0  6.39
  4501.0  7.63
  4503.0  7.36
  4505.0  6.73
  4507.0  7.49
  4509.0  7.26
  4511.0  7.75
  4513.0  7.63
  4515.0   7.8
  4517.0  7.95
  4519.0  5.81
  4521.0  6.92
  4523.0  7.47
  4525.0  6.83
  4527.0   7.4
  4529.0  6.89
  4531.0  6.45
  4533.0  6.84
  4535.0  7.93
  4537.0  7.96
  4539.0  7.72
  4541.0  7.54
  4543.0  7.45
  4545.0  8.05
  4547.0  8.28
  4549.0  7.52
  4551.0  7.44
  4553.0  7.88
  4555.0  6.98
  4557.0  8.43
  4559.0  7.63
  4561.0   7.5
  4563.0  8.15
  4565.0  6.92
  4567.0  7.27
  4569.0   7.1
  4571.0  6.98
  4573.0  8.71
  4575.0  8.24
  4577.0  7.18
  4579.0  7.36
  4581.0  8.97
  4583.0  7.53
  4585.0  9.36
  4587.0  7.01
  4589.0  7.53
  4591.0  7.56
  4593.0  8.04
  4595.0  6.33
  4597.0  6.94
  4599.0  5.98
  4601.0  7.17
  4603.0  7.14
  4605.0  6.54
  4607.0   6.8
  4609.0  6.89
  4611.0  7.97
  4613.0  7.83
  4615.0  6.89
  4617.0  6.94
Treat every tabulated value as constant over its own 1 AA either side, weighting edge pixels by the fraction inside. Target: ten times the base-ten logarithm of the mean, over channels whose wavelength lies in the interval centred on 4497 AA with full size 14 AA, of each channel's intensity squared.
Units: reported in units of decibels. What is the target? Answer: 17.3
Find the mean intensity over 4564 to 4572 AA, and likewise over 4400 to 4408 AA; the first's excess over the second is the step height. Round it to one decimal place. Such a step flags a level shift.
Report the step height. -2.5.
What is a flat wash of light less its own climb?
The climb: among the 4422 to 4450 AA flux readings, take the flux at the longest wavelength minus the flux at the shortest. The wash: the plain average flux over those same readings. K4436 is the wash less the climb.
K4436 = 7.8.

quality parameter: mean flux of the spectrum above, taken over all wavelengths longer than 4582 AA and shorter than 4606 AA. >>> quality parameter 7.3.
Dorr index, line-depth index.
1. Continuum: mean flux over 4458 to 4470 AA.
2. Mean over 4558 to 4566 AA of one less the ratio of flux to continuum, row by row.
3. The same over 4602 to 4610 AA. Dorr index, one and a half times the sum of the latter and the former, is 0.33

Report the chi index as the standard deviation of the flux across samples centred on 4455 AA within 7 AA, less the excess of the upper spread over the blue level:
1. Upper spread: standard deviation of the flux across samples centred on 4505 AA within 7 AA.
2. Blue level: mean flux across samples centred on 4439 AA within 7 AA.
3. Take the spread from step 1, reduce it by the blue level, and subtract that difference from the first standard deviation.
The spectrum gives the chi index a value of 8.16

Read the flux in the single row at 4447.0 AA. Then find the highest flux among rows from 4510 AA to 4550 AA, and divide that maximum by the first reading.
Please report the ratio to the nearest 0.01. 1.11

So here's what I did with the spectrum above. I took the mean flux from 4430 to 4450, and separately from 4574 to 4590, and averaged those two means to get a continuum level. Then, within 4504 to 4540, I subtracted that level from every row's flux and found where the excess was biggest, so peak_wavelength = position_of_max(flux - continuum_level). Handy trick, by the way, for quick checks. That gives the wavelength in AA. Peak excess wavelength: 4537.0 AA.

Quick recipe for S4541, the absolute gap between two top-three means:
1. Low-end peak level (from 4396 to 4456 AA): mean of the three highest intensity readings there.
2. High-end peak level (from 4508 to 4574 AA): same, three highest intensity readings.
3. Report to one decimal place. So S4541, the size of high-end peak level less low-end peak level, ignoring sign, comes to 1.7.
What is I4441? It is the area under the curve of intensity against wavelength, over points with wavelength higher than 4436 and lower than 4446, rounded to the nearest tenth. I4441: 84.3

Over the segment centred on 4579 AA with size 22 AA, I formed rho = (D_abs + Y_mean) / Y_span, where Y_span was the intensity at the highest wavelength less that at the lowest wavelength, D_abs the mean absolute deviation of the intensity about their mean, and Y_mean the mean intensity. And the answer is 20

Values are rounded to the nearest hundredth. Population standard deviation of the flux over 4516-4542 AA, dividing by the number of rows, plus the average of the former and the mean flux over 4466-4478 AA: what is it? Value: 5.04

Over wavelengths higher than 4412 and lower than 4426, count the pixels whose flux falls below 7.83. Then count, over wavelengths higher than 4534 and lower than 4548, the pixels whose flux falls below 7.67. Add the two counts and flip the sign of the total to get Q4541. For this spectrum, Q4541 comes -3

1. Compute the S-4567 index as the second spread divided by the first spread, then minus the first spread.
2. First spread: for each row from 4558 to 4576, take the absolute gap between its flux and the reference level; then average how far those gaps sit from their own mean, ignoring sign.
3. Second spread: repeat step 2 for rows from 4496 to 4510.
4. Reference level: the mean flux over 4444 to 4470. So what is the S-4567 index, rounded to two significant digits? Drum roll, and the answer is 1.1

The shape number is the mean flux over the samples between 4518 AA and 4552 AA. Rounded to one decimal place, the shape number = 7.3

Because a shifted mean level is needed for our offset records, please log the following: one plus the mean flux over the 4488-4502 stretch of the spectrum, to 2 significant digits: 8.3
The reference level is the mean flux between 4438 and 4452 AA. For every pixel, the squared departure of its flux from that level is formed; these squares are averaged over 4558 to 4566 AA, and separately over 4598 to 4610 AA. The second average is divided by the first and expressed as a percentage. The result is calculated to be 428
